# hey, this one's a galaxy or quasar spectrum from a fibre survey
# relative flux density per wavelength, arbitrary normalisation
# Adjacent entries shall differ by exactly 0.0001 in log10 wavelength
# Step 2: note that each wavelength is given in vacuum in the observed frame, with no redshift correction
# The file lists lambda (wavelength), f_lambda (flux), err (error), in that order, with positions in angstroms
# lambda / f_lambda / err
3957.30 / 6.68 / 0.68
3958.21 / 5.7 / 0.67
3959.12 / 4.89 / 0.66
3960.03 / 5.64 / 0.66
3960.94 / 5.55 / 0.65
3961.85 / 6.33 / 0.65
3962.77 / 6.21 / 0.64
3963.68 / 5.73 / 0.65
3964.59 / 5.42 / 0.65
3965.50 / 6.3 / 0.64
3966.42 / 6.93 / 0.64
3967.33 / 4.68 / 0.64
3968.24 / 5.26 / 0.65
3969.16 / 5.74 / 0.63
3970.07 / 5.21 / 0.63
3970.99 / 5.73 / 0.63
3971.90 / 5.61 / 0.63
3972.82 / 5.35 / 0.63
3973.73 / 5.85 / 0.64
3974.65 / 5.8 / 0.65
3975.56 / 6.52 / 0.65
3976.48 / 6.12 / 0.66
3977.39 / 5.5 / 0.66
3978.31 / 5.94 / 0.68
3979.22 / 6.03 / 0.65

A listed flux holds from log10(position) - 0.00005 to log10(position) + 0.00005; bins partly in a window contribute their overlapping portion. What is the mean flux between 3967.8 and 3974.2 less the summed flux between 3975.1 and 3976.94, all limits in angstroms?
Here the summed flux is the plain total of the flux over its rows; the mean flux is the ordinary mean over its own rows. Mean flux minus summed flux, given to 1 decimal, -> -7.1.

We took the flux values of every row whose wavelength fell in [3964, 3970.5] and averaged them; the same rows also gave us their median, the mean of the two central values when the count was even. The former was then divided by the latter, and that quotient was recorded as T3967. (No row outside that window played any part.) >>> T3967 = 1.04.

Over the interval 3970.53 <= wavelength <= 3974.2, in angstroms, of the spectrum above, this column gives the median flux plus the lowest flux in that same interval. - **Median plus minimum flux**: 11.0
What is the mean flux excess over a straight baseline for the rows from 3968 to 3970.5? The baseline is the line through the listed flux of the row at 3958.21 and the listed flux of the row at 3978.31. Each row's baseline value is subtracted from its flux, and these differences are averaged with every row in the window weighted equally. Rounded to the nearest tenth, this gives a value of -0.4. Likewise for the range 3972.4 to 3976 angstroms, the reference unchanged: 0.0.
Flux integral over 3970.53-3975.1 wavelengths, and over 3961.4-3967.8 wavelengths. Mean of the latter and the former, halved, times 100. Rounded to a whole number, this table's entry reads 1598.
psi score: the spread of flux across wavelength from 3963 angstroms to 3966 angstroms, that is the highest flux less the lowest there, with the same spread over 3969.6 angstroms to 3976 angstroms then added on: 2.2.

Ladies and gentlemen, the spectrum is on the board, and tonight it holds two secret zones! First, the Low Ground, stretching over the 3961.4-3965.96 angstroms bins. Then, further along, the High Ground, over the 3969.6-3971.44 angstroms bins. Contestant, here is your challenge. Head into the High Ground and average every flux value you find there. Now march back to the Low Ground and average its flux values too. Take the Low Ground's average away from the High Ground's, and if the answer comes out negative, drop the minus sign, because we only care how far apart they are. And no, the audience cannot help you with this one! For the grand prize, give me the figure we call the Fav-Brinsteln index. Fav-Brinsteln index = 0.53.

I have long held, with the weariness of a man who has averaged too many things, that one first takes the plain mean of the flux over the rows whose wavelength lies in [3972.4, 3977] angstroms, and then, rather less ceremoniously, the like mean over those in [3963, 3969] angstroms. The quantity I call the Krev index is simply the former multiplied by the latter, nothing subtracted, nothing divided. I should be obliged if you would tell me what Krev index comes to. 34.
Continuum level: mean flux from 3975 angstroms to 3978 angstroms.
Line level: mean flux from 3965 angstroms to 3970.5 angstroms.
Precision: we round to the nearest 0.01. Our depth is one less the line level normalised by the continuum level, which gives 0.06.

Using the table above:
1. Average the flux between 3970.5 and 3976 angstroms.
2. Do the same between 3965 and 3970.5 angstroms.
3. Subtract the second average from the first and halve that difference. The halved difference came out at 0.06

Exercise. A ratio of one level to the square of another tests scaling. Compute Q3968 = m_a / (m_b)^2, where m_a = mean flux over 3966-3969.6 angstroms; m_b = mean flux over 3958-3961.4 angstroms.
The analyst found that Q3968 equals 0.191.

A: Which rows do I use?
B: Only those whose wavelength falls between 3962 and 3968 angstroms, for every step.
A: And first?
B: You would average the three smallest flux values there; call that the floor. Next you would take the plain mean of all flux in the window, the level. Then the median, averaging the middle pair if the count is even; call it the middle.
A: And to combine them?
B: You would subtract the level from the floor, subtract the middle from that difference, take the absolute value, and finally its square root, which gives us 2.56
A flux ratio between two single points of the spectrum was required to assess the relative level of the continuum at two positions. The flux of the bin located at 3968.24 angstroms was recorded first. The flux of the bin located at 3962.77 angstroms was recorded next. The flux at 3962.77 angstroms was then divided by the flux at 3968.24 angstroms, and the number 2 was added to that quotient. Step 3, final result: 3.18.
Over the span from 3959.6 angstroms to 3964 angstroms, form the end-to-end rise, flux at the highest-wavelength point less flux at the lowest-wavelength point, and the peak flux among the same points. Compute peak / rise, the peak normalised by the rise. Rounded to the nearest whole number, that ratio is 70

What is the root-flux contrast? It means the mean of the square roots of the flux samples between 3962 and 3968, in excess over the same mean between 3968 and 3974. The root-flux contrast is 0.07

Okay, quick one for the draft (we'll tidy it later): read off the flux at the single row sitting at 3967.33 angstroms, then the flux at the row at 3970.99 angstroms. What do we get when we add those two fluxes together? 10.4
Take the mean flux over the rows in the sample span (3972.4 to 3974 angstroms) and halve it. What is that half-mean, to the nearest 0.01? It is 2.80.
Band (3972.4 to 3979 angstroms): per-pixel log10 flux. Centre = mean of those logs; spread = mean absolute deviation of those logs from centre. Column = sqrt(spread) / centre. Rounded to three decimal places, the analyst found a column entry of 0.186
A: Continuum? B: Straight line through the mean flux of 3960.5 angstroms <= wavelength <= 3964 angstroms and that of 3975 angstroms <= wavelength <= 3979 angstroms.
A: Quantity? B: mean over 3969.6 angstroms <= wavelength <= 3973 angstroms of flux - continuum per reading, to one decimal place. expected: -0.5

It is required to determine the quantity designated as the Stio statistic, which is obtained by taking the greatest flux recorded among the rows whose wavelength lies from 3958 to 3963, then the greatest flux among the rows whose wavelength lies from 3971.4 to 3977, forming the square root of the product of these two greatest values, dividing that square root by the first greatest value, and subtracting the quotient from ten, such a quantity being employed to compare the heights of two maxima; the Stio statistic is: 8.99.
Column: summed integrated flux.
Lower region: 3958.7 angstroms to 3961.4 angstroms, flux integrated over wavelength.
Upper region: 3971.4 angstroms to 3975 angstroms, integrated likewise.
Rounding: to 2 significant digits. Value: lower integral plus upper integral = 35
